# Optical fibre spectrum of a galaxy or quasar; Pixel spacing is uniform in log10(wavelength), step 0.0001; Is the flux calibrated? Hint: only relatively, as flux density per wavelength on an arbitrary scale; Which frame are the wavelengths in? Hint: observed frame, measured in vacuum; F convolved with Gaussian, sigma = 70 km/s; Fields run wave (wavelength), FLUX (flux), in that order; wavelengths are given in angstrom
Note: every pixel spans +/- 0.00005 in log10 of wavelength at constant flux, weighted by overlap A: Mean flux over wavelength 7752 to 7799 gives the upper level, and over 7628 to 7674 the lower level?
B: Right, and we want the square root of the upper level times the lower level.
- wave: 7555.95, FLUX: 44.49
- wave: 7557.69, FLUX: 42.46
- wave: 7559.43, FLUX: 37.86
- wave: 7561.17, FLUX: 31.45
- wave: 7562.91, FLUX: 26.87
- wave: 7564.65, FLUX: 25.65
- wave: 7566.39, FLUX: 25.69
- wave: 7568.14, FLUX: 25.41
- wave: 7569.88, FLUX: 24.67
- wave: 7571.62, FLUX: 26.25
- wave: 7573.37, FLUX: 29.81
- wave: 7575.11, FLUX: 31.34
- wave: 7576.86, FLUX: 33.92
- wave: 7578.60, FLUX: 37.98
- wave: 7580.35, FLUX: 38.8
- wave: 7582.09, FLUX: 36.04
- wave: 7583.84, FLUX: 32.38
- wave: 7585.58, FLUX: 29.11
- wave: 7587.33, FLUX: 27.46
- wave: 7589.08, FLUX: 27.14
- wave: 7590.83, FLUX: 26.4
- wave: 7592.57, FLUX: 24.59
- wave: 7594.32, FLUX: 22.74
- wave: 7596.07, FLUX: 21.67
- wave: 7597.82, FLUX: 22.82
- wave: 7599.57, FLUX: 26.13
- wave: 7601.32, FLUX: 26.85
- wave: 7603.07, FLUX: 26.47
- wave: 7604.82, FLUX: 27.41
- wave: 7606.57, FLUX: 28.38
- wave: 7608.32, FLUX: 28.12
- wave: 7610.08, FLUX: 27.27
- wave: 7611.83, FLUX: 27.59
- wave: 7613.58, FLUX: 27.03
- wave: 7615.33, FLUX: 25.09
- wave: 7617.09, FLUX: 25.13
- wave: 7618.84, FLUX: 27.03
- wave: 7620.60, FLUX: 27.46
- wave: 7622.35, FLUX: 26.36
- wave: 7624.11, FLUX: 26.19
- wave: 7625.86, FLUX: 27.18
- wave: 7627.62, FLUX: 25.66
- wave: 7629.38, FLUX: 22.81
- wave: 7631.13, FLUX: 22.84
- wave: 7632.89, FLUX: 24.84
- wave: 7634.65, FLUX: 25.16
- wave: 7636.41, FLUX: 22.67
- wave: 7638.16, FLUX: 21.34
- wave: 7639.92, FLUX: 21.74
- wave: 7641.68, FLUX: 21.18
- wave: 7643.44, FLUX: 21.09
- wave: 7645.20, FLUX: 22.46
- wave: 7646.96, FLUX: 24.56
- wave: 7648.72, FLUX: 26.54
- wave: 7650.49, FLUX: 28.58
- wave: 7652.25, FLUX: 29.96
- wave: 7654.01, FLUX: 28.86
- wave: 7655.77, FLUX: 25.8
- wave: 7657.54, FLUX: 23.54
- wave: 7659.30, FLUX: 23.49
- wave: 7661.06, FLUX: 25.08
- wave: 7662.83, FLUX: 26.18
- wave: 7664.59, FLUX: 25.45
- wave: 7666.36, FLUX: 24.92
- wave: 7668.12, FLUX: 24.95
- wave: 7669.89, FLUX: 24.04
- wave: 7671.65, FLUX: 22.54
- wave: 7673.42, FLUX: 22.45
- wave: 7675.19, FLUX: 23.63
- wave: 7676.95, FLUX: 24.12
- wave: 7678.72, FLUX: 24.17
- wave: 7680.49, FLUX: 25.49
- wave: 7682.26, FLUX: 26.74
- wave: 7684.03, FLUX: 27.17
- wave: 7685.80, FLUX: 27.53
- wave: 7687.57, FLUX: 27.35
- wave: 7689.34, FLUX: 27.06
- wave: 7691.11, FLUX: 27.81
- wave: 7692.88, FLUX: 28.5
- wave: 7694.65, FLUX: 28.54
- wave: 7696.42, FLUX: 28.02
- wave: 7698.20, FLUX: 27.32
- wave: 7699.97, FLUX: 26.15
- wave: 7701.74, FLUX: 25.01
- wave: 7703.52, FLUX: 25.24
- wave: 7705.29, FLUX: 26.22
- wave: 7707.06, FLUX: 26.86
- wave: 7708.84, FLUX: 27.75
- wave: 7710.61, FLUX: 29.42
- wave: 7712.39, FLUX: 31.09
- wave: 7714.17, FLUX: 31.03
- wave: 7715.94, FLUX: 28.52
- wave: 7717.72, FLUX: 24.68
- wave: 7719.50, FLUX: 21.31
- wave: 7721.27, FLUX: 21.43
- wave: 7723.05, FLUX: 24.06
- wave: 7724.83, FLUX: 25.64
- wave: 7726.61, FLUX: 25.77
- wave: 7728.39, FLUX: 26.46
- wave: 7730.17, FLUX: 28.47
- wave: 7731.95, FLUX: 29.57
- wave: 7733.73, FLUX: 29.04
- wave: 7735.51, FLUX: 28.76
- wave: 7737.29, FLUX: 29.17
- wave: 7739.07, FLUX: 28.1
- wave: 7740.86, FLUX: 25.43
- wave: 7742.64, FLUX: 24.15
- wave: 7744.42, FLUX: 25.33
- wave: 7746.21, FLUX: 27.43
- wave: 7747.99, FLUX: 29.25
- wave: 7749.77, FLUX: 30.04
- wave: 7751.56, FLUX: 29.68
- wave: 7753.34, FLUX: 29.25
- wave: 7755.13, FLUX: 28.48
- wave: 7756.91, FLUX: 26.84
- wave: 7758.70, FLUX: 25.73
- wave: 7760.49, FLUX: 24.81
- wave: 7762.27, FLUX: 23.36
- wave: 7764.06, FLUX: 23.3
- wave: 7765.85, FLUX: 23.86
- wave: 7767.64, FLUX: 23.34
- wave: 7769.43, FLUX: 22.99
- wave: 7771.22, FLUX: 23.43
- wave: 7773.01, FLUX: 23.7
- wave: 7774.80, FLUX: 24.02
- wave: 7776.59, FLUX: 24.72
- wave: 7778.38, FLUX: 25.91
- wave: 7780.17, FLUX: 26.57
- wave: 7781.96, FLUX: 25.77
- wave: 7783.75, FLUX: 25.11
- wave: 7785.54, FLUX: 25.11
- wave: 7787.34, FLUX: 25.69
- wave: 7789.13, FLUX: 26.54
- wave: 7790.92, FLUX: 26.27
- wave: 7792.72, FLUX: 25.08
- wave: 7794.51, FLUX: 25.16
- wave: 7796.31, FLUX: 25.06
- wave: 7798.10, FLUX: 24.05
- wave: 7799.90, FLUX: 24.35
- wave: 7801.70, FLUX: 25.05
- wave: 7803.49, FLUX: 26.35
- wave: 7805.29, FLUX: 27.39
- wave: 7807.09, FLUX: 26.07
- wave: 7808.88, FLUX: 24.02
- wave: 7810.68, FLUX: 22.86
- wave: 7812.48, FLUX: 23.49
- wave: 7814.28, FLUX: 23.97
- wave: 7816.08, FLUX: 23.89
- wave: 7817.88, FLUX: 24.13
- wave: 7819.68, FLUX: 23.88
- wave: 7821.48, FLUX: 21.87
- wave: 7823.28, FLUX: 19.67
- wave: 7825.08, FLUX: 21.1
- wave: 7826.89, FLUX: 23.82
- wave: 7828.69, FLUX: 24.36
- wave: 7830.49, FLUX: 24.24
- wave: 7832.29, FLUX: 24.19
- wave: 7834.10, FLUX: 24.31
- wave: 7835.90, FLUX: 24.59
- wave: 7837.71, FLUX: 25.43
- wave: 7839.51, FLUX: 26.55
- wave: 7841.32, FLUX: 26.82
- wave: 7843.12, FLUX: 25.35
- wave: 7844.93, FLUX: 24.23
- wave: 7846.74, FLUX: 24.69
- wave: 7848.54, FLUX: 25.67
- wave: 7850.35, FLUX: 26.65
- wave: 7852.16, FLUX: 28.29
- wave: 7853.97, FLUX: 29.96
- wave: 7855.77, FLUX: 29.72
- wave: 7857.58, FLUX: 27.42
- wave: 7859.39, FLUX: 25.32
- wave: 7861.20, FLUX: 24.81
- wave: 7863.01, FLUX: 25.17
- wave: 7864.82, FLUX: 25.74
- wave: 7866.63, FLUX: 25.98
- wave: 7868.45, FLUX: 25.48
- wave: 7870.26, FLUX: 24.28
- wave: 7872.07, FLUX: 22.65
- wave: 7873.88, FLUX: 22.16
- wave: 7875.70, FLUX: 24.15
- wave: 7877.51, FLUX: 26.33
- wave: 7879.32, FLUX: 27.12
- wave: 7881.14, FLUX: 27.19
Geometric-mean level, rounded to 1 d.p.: 24.8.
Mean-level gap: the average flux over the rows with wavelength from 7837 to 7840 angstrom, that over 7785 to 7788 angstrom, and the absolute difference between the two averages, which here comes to 0.6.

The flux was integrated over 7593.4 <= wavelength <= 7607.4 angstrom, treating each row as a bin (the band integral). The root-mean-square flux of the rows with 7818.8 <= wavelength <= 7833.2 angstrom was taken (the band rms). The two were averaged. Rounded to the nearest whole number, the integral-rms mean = 189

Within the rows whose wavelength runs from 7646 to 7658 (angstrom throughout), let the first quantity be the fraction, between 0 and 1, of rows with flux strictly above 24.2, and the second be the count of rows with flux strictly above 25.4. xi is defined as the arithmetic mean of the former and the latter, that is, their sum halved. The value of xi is 2.9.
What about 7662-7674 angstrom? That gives 1.3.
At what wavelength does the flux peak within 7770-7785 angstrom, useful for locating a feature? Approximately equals 7780.17 angstrom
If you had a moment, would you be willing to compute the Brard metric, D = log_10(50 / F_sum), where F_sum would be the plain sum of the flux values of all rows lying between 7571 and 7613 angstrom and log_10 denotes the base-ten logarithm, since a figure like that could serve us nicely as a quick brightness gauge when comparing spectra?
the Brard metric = -1.14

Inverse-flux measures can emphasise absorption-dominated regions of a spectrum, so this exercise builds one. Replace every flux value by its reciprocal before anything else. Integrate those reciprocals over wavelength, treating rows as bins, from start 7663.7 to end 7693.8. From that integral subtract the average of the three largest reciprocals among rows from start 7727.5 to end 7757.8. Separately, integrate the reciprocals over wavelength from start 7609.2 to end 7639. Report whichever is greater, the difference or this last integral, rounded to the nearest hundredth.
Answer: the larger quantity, 1.18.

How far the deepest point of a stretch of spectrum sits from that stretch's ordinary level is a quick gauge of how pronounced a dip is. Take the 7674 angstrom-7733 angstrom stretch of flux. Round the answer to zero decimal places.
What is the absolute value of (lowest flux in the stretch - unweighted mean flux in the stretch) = 5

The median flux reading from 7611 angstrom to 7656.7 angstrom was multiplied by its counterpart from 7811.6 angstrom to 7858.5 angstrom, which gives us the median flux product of 618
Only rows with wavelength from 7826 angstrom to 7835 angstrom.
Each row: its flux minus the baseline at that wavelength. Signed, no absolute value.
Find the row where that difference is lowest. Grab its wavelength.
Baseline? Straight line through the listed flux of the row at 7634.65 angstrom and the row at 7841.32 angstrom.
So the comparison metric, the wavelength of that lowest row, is 7826.89 angstrom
